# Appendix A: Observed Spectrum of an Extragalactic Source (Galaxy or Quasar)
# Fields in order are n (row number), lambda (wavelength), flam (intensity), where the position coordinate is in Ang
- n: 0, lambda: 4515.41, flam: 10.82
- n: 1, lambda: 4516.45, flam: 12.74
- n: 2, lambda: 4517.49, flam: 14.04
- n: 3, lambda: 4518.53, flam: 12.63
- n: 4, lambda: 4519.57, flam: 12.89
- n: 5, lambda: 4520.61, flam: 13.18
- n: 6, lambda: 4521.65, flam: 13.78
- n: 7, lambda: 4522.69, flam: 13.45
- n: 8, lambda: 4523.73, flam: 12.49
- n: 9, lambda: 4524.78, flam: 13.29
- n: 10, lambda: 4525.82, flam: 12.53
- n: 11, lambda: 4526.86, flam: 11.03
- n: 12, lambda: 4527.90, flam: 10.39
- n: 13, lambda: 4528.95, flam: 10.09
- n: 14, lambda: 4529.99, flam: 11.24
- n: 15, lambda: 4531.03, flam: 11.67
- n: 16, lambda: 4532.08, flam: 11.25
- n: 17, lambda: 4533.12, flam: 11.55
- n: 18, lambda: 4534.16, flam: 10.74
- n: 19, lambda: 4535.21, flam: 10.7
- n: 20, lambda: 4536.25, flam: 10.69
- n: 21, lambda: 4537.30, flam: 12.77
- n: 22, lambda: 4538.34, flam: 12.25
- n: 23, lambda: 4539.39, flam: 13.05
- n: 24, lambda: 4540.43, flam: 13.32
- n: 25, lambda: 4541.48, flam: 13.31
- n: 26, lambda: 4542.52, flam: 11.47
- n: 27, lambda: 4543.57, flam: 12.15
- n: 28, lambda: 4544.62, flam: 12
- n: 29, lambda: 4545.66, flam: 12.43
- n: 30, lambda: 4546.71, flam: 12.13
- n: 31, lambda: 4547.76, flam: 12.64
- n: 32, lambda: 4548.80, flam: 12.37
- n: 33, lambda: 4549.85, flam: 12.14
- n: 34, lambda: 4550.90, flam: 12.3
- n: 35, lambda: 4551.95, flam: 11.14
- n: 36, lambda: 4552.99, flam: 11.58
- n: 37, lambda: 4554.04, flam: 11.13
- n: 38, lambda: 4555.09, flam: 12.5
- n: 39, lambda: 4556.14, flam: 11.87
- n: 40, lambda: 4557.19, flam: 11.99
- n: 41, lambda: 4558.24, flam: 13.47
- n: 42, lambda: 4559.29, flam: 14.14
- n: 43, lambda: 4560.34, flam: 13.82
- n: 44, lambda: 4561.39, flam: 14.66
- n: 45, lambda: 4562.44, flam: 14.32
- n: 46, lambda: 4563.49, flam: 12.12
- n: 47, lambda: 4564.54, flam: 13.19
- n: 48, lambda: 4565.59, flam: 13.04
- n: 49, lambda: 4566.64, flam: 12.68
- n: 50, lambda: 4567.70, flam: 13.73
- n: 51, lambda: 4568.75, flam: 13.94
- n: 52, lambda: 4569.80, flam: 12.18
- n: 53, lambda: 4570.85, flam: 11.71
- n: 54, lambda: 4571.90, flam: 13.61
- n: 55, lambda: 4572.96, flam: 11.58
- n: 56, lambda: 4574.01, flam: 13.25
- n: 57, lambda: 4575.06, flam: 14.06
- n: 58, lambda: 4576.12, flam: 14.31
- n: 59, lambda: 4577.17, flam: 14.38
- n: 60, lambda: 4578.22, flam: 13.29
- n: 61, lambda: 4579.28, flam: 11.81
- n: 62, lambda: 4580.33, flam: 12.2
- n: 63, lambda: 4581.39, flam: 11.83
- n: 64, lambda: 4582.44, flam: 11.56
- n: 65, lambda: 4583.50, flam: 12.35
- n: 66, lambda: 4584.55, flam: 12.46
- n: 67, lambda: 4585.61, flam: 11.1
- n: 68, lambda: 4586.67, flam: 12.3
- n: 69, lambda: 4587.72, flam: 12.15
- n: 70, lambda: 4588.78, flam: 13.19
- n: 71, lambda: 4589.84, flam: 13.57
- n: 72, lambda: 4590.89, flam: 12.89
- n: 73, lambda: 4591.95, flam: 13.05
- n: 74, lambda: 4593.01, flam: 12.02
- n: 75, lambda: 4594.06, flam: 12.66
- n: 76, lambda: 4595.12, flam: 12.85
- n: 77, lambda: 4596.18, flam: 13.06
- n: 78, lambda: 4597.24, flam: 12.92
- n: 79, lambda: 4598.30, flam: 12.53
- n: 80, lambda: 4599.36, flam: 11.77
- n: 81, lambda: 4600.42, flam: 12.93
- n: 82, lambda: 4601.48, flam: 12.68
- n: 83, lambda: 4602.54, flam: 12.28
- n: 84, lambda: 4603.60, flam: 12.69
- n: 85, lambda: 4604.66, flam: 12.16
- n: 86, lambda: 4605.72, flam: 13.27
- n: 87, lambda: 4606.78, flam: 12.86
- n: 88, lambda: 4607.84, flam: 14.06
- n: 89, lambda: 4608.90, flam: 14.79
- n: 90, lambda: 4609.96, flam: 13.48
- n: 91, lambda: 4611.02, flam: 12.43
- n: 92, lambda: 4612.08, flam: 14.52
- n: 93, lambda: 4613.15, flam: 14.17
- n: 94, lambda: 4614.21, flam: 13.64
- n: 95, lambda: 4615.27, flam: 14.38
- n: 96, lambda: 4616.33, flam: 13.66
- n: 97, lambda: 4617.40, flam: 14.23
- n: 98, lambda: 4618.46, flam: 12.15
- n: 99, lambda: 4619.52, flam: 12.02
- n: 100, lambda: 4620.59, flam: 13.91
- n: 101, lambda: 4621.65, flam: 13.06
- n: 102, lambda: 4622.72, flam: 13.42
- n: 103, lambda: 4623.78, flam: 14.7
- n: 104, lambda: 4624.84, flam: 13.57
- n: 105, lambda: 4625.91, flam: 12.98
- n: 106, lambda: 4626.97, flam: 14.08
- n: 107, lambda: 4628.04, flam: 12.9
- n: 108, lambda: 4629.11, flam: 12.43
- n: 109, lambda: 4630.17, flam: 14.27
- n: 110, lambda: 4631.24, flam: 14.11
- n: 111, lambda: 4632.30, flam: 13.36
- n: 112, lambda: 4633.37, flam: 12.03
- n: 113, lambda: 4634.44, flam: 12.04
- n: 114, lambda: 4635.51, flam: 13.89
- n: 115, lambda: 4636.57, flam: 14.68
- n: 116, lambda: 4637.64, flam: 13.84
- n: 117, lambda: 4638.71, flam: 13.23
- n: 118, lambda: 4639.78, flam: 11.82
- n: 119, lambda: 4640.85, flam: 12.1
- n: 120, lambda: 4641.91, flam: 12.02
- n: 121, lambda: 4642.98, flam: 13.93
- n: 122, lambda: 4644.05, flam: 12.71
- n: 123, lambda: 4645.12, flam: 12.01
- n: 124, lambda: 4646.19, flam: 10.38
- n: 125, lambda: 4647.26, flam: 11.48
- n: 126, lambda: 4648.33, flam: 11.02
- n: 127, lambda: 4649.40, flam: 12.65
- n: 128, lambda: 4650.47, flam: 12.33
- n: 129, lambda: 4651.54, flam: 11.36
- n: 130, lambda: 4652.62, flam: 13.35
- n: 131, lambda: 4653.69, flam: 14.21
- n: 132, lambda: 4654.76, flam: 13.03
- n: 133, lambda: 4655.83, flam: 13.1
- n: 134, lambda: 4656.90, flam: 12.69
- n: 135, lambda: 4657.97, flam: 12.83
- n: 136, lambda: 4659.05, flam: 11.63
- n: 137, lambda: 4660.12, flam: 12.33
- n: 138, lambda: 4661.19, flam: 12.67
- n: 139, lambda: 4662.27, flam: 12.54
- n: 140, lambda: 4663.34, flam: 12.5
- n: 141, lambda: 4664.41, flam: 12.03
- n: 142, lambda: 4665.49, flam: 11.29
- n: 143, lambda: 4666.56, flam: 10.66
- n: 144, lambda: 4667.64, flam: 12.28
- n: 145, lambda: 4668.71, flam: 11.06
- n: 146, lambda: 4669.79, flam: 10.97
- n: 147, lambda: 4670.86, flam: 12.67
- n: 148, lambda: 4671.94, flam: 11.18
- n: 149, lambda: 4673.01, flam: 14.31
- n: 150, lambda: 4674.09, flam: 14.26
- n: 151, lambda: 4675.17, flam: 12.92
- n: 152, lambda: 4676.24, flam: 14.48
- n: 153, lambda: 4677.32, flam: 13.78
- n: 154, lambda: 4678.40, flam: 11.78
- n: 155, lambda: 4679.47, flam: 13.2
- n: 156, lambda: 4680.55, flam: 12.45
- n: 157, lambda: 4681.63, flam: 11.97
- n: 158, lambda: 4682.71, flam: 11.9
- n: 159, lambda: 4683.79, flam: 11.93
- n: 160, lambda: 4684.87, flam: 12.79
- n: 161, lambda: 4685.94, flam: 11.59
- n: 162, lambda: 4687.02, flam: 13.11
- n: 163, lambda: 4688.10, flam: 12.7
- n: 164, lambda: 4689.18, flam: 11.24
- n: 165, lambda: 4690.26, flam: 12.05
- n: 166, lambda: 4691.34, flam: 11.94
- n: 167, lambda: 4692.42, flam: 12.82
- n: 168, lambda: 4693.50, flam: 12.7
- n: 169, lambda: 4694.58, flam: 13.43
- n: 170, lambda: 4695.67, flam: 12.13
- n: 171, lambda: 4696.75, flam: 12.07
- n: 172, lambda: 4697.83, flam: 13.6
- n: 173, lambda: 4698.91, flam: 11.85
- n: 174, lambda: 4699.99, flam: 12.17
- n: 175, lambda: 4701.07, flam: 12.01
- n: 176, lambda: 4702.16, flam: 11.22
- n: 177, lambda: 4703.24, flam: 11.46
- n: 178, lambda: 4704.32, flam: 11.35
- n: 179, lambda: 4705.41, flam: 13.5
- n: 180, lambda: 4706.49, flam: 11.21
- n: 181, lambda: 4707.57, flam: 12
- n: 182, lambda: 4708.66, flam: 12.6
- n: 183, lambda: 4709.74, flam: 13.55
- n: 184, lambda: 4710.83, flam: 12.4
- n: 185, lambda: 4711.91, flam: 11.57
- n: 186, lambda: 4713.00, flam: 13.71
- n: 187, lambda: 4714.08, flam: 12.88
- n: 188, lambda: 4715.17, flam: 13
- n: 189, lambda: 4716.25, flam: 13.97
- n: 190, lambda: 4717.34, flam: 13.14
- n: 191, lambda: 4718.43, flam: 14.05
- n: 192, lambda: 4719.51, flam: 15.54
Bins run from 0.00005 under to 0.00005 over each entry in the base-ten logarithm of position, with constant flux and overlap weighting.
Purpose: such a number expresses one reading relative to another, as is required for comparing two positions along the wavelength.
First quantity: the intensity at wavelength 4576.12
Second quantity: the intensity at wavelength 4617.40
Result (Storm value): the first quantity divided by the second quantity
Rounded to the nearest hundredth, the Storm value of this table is 1.01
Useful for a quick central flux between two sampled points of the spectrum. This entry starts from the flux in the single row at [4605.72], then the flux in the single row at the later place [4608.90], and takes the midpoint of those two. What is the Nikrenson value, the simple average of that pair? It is 14.0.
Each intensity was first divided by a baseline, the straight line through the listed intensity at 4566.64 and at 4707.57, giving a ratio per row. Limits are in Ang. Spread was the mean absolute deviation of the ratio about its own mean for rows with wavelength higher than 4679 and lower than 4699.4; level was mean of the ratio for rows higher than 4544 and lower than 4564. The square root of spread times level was 0.21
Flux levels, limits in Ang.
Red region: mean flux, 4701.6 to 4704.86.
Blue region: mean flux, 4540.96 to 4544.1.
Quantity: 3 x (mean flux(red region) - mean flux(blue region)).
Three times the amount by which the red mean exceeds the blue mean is -2.9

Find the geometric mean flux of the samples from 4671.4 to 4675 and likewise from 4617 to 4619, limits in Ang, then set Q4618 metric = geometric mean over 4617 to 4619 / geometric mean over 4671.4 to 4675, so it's 1.00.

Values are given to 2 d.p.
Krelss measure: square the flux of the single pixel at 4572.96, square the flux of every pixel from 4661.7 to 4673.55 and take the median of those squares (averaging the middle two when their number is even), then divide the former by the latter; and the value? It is 0.93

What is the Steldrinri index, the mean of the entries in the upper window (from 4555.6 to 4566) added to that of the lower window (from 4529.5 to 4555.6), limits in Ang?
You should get 25.2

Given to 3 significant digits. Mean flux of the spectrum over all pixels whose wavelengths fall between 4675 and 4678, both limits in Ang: 13.7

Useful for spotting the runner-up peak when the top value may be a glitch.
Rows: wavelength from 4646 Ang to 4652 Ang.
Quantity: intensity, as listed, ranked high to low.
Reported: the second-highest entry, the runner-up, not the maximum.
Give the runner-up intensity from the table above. 12.33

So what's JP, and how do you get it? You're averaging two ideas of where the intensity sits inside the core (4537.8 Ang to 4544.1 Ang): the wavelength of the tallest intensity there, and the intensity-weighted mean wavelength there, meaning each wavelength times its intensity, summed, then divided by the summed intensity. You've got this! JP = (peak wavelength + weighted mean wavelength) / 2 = 4540.7 Ang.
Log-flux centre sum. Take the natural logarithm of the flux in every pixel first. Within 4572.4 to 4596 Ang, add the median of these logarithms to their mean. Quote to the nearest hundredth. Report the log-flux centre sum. 5.07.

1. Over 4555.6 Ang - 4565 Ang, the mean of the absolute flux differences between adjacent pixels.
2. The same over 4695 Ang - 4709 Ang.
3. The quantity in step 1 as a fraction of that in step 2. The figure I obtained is 1.0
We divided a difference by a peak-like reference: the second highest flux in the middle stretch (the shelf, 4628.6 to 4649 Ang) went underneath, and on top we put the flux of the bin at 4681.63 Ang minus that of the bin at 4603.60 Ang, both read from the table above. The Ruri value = -0.05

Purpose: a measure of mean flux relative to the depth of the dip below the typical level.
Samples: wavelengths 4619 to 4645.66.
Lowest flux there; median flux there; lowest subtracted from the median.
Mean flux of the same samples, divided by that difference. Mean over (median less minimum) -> 9.3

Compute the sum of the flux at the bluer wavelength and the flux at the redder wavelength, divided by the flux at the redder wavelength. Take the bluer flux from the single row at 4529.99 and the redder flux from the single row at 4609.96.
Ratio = 1.83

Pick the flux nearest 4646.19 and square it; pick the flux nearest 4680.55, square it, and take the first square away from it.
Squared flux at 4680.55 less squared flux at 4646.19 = 47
